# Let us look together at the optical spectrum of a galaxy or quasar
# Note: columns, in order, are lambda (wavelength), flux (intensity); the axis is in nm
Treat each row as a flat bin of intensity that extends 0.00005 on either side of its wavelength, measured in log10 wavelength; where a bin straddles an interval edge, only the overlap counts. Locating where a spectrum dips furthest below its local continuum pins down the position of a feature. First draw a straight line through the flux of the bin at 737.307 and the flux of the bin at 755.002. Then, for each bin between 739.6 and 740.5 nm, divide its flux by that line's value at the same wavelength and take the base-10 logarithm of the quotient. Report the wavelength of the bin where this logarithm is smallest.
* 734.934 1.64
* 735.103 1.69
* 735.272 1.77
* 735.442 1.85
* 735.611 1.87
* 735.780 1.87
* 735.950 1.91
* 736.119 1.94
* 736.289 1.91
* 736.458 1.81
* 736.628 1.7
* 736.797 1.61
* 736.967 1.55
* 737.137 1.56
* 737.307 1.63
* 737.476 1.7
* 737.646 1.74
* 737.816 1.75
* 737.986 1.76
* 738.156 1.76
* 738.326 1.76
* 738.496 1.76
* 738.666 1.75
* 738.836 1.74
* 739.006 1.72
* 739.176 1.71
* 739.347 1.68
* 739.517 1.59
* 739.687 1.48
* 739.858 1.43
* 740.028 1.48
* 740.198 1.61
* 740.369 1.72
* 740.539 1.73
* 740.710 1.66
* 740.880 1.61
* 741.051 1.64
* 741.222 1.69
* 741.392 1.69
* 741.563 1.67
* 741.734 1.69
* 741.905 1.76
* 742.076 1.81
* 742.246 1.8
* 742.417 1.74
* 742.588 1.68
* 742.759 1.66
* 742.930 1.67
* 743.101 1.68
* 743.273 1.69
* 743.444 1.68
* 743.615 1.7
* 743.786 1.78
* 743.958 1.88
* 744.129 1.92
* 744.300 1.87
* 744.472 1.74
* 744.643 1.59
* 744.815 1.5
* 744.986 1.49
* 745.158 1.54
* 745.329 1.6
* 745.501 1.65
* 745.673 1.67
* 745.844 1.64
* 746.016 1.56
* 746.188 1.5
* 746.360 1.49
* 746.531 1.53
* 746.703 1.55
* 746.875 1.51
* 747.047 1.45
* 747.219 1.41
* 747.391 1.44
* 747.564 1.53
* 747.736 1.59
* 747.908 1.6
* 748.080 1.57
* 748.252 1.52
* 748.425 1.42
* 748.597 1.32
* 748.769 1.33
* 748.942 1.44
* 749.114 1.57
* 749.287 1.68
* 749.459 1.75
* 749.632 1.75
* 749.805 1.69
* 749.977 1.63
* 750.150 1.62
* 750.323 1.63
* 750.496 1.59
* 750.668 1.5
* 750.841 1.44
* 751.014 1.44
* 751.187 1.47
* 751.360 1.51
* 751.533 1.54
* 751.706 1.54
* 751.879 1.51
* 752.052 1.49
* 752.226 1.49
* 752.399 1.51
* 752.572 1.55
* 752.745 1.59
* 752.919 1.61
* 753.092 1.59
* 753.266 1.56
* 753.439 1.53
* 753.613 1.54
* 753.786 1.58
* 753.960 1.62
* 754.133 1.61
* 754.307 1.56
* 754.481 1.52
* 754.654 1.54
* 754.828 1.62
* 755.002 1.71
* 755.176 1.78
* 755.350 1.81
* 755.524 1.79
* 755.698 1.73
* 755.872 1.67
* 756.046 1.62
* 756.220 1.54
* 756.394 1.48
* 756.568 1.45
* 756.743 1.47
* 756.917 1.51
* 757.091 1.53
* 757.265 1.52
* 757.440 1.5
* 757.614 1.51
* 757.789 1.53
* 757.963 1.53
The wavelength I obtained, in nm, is 739.858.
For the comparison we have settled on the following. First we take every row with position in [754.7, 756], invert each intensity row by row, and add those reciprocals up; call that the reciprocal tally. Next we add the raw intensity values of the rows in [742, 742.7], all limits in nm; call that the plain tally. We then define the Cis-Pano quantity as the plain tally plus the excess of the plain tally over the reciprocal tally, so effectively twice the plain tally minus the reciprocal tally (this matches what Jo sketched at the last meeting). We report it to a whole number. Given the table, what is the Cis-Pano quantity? 10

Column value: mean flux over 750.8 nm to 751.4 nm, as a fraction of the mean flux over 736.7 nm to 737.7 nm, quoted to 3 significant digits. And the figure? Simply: 0.898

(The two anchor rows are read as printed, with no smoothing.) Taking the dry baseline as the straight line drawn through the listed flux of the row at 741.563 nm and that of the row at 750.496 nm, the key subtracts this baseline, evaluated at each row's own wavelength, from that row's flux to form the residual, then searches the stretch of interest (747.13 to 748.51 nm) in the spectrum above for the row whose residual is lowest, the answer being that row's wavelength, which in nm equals 747.219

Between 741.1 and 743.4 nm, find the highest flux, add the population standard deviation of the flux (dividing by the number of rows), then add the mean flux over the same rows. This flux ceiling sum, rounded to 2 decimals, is 3.57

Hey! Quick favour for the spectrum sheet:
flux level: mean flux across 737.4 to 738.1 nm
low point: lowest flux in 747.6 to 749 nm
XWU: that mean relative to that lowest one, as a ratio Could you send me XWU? 1.32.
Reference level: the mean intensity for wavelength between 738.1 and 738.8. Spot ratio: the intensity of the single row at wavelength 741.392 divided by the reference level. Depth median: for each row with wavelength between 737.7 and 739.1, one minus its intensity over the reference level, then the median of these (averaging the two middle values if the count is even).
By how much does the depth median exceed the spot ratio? -0.96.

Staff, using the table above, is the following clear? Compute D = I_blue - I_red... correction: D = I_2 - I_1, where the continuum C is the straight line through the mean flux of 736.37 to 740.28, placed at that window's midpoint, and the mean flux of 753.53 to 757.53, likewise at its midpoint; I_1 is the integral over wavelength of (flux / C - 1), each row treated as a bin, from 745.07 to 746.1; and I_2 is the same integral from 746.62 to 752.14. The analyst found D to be -0.28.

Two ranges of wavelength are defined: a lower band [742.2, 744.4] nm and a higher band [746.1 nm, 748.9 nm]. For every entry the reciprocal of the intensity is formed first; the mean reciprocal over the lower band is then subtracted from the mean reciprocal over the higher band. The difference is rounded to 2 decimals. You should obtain 0.10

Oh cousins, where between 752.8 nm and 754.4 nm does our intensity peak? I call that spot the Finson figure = 753.960 nm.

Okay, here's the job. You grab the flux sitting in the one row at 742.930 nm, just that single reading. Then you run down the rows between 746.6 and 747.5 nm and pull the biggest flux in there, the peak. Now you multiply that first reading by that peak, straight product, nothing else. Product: 2.59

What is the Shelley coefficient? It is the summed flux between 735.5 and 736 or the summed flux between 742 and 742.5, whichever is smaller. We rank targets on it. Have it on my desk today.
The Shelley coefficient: 5.35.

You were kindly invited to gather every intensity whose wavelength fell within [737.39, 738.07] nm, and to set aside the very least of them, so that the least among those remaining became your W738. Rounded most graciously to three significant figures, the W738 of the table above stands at 1.74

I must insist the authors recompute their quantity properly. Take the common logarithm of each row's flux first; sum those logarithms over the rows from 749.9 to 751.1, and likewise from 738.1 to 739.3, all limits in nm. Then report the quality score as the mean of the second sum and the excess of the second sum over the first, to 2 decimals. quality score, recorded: 1.02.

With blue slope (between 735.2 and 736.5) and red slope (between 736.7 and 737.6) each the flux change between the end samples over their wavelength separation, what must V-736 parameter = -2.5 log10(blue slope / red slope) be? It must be 1.5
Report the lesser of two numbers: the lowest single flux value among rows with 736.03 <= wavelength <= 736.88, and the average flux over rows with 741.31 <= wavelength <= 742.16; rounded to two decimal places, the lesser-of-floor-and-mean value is 1.61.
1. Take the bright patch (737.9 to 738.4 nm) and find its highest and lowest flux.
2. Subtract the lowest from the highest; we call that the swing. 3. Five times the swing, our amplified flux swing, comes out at 0.0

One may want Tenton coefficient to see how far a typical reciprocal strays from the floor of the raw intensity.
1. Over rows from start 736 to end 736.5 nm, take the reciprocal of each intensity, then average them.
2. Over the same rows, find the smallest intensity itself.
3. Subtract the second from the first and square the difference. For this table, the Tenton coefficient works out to 1.6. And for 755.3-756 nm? 1.2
